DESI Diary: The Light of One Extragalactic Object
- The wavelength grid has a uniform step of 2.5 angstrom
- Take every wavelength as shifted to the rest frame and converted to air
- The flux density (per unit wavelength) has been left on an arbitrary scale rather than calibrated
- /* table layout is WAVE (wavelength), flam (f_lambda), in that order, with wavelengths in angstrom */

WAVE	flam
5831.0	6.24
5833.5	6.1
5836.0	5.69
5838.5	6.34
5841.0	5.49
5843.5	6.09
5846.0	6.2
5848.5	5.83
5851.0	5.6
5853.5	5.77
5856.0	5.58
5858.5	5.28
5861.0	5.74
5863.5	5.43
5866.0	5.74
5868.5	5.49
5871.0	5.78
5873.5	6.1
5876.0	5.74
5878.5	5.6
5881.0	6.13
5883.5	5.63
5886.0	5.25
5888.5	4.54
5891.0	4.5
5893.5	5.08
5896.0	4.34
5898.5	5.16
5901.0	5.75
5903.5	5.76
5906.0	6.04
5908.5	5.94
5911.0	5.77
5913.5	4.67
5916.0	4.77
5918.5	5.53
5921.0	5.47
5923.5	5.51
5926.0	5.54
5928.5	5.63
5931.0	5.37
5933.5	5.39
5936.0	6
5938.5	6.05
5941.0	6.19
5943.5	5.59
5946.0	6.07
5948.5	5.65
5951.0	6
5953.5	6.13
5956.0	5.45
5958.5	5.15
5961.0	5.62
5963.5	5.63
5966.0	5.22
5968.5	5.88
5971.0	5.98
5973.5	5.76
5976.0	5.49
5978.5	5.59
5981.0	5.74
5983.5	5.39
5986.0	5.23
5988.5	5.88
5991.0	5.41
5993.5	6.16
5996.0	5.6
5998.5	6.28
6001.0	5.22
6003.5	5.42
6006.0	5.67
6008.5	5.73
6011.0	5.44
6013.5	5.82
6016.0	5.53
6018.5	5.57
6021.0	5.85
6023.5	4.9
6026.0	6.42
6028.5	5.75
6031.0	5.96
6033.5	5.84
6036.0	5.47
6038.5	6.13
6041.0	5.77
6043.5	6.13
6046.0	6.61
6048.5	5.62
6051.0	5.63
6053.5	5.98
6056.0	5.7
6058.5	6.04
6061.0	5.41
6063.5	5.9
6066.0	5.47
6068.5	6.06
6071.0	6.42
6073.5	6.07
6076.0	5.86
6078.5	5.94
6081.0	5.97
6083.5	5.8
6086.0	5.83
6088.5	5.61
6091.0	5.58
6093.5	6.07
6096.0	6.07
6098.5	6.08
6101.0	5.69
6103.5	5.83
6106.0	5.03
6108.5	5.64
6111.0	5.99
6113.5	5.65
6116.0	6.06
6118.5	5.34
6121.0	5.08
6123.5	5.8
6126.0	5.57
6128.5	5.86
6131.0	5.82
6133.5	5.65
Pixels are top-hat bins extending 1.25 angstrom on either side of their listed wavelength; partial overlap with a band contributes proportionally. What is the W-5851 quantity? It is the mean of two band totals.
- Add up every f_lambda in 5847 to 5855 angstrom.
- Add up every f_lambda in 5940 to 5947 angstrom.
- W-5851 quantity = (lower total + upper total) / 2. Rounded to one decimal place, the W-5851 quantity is 17.5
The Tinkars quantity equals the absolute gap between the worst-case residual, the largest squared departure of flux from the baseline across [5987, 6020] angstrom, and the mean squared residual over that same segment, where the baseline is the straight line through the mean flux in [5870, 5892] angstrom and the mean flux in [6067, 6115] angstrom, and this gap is 0.26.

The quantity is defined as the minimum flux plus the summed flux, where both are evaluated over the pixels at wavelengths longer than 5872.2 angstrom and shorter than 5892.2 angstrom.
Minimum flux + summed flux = 48.0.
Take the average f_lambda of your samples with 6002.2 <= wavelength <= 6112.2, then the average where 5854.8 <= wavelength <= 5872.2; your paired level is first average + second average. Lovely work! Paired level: 11.4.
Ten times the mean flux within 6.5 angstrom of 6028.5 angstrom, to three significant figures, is 57.7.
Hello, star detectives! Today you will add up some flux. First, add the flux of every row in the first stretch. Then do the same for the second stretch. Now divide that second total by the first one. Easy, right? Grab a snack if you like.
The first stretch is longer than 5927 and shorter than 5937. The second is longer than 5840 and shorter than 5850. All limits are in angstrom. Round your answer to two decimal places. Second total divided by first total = 1.05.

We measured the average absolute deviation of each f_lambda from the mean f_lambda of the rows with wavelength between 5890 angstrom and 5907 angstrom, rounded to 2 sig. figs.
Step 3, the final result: 0.53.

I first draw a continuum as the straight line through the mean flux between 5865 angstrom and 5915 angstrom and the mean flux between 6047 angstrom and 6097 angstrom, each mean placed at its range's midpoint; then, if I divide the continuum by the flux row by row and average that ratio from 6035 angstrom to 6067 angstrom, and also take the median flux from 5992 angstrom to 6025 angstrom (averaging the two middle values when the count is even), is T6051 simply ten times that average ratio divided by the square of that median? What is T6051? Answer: 0.318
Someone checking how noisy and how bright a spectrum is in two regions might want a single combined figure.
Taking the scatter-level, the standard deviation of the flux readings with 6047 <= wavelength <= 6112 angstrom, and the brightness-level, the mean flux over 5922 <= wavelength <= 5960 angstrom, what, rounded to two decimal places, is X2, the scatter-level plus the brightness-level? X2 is 5.99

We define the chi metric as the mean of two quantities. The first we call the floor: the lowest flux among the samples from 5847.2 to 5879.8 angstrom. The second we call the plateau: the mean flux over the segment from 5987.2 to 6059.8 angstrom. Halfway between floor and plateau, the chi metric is 5.5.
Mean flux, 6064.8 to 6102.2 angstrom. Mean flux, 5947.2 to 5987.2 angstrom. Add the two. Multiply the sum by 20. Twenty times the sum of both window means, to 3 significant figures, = 230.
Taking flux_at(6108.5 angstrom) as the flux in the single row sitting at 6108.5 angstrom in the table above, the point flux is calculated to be 5.64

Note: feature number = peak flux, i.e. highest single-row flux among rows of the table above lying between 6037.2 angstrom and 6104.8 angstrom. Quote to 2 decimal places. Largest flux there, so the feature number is 6.61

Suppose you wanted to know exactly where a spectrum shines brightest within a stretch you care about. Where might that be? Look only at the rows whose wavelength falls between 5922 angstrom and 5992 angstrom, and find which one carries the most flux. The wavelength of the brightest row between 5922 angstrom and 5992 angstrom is 5941.0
